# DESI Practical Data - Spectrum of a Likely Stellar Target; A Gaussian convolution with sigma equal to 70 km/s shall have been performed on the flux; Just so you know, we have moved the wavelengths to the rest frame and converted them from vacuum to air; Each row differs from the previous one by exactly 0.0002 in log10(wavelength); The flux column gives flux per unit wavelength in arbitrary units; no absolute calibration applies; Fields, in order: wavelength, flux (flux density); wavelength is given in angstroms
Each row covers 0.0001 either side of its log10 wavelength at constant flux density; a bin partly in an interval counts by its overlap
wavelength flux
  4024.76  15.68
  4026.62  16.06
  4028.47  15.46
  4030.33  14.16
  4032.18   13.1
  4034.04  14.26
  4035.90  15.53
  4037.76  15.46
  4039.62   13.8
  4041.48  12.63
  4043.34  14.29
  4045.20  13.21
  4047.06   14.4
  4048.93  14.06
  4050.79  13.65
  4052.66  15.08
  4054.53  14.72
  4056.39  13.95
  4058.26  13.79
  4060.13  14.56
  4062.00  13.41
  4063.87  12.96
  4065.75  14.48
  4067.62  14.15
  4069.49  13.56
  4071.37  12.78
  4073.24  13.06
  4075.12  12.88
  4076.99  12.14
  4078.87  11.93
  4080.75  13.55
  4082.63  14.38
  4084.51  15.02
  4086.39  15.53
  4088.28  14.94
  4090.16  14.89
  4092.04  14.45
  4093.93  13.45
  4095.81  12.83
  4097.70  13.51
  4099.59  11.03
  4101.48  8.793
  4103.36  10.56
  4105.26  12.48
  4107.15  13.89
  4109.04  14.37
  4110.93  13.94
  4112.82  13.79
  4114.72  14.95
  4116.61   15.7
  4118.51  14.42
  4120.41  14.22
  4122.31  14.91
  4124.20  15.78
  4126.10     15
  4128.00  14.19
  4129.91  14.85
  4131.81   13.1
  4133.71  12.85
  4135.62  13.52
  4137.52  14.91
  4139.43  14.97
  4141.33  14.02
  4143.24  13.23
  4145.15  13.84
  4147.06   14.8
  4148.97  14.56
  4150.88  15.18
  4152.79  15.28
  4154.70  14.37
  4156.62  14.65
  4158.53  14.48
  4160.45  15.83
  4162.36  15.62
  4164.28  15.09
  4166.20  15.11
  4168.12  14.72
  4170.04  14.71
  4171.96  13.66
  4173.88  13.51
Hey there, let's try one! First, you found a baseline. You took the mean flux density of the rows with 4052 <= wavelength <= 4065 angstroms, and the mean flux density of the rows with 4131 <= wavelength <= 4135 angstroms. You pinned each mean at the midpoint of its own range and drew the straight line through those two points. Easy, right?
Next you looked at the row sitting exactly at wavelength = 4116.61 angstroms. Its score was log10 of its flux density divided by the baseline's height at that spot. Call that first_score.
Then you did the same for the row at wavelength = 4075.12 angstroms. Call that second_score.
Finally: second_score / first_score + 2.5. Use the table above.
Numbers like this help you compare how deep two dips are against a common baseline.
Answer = 2.1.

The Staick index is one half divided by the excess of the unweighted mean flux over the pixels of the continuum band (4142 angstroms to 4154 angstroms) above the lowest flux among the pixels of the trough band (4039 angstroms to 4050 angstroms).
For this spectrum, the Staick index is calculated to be 0.27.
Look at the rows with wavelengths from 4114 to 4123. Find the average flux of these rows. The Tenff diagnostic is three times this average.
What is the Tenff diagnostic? 44.5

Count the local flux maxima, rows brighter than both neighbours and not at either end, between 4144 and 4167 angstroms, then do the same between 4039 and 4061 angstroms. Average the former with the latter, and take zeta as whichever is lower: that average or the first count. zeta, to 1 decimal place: 3.5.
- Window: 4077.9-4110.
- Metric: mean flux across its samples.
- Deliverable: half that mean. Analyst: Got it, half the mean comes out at 6.6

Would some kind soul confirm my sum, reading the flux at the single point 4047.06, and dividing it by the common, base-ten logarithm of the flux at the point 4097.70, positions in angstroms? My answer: 12.7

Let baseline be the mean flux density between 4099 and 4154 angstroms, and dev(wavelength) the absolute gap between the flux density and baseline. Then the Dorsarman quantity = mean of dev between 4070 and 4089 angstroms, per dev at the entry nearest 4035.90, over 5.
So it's 0.14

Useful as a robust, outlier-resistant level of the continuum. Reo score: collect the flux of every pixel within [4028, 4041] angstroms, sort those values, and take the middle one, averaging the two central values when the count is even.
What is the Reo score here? 14.3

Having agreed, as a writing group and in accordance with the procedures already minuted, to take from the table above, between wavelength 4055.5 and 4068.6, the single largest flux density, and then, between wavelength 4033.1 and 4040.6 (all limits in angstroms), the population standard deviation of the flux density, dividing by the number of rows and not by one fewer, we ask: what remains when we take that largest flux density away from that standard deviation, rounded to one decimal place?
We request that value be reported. -13.8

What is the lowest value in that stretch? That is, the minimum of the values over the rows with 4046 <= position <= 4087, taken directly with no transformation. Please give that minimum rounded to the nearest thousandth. 11.930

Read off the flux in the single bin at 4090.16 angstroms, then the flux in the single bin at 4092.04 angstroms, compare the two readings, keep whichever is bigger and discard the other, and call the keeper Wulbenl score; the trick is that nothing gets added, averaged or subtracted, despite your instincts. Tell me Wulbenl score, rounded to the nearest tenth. 14.9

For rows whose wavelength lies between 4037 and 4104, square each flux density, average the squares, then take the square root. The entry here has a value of 13.6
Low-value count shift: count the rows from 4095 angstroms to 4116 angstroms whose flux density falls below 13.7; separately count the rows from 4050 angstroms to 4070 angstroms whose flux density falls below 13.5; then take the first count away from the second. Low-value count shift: -4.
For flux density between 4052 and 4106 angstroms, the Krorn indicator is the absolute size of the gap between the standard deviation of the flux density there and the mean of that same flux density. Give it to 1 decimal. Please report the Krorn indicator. 11.9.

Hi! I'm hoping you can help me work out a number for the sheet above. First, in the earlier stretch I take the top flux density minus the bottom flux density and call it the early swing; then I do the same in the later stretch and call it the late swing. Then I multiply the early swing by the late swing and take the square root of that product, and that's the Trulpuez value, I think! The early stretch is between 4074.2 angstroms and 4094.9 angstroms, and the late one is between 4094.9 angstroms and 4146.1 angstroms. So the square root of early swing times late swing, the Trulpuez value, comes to 5.0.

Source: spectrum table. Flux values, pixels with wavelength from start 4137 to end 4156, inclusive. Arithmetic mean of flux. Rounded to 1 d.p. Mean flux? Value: 14.5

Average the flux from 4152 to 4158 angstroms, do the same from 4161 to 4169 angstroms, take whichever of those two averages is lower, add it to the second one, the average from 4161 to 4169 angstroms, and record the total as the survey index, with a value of 29.9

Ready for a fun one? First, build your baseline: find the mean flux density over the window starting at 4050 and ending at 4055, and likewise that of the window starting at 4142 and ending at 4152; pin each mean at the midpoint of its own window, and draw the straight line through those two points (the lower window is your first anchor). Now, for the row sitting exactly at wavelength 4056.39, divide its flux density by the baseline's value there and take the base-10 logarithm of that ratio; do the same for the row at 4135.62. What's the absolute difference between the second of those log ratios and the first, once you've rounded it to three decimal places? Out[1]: 0.010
